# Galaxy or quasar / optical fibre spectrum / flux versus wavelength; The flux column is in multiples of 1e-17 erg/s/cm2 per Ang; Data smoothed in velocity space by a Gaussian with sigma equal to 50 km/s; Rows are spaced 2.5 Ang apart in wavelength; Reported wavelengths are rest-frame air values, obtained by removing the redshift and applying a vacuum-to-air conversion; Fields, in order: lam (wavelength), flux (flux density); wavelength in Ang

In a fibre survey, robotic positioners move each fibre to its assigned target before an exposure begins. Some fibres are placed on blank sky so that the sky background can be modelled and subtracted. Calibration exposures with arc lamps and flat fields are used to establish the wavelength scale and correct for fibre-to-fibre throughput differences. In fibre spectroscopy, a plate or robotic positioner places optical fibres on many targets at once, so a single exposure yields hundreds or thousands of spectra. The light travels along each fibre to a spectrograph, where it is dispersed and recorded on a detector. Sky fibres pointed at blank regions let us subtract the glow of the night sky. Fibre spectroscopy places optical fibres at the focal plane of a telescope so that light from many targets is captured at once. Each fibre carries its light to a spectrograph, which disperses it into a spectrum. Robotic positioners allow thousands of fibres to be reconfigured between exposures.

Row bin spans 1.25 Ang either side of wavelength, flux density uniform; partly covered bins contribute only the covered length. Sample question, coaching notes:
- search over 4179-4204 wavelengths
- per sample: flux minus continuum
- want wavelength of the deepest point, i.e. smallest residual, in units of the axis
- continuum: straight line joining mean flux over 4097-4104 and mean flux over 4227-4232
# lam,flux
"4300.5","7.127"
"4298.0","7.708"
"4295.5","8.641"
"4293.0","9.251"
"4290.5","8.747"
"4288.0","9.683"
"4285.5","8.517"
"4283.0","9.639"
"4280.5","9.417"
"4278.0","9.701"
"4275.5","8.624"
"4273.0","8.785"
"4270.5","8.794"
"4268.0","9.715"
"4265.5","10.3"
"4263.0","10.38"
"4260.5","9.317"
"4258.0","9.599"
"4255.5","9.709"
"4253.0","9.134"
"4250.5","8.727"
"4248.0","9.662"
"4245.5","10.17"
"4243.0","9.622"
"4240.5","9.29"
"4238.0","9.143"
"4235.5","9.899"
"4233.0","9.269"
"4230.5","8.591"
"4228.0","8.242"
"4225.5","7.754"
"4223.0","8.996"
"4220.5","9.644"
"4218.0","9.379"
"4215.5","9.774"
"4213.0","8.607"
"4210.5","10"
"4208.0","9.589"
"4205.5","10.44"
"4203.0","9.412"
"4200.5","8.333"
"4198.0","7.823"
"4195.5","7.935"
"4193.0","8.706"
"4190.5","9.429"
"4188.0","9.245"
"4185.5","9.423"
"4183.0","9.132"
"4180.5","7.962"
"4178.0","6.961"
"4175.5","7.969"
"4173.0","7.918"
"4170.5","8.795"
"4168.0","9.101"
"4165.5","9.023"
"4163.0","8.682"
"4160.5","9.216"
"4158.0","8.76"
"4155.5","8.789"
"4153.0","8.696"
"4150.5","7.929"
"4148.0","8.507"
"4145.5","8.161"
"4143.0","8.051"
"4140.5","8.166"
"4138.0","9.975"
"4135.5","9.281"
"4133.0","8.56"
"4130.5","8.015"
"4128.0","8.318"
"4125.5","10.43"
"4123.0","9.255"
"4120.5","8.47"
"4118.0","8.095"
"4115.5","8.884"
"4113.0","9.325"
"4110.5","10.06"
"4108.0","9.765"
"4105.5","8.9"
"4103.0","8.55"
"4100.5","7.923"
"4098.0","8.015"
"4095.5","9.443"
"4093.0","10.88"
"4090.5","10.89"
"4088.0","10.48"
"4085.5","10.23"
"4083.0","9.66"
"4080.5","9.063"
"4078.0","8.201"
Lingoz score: 4198.0 Ang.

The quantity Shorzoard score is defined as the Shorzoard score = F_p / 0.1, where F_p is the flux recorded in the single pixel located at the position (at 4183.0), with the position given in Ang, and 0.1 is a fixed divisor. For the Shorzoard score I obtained 91.3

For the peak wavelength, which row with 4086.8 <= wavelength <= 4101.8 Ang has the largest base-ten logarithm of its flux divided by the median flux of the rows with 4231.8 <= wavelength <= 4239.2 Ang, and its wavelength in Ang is 4090.5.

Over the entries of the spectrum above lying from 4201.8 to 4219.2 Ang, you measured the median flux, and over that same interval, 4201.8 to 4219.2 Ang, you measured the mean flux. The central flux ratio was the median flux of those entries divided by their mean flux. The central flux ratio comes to 1.00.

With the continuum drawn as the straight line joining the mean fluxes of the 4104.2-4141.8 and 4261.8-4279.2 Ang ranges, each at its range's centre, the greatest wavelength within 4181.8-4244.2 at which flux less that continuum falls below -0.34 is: 4230.5 Ang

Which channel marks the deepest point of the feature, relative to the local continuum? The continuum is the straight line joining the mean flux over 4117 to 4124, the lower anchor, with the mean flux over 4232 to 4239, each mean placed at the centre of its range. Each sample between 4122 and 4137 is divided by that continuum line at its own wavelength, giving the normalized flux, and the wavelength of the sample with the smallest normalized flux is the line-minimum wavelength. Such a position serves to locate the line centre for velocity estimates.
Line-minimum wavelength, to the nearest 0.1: 4130.5 Ang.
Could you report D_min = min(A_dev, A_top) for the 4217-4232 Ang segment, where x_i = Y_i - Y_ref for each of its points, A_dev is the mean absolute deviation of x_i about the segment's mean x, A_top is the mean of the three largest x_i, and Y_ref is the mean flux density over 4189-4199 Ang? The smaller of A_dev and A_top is 0.57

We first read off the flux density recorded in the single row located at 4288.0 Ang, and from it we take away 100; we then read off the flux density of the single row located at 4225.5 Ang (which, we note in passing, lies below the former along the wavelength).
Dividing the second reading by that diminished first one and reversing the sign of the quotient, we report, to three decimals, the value 0.086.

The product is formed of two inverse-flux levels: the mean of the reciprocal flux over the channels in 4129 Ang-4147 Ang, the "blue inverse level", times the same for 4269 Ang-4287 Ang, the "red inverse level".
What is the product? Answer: 0.0129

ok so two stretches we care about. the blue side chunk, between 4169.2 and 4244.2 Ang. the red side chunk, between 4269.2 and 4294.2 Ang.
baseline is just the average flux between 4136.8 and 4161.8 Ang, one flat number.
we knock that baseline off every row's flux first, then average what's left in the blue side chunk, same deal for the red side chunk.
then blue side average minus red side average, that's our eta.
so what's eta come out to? -0.21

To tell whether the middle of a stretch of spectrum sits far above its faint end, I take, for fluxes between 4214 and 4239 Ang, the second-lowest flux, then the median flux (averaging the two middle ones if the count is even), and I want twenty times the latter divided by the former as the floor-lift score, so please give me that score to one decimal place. 22.3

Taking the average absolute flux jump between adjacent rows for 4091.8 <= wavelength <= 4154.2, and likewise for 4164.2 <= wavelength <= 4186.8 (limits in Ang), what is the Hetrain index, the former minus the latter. 0.1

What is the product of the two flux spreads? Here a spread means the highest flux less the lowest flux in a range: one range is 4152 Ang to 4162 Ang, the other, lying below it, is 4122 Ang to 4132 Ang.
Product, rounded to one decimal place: 1.3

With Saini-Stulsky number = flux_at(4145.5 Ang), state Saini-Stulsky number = 8.161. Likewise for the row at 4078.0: 8.201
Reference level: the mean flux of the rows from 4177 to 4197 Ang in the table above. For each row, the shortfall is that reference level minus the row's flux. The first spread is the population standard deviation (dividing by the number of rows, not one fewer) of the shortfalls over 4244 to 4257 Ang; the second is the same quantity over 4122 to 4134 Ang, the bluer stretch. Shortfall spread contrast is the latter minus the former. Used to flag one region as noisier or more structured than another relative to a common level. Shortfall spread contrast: 0.36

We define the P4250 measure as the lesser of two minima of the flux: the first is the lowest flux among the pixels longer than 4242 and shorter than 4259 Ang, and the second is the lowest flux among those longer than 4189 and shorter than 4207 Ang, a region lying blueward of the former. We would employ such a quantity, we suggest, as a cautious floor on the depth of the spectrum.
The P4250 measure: 7.82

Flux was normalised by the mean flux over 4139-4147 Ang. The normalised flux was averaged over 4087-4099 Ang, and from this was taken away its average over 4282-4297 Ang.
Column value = 0.11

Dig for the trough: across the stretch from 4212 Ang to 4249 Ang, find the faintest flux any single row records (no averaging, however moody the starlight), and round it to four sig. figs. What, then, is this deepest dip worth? 7.754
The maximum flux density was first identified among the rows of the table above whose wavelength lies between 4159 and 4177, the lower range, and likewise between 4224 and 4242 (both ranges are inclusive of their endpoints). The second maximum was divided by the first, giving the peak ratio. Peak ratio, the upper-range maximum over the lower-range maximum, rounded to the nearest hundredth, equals 1.07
